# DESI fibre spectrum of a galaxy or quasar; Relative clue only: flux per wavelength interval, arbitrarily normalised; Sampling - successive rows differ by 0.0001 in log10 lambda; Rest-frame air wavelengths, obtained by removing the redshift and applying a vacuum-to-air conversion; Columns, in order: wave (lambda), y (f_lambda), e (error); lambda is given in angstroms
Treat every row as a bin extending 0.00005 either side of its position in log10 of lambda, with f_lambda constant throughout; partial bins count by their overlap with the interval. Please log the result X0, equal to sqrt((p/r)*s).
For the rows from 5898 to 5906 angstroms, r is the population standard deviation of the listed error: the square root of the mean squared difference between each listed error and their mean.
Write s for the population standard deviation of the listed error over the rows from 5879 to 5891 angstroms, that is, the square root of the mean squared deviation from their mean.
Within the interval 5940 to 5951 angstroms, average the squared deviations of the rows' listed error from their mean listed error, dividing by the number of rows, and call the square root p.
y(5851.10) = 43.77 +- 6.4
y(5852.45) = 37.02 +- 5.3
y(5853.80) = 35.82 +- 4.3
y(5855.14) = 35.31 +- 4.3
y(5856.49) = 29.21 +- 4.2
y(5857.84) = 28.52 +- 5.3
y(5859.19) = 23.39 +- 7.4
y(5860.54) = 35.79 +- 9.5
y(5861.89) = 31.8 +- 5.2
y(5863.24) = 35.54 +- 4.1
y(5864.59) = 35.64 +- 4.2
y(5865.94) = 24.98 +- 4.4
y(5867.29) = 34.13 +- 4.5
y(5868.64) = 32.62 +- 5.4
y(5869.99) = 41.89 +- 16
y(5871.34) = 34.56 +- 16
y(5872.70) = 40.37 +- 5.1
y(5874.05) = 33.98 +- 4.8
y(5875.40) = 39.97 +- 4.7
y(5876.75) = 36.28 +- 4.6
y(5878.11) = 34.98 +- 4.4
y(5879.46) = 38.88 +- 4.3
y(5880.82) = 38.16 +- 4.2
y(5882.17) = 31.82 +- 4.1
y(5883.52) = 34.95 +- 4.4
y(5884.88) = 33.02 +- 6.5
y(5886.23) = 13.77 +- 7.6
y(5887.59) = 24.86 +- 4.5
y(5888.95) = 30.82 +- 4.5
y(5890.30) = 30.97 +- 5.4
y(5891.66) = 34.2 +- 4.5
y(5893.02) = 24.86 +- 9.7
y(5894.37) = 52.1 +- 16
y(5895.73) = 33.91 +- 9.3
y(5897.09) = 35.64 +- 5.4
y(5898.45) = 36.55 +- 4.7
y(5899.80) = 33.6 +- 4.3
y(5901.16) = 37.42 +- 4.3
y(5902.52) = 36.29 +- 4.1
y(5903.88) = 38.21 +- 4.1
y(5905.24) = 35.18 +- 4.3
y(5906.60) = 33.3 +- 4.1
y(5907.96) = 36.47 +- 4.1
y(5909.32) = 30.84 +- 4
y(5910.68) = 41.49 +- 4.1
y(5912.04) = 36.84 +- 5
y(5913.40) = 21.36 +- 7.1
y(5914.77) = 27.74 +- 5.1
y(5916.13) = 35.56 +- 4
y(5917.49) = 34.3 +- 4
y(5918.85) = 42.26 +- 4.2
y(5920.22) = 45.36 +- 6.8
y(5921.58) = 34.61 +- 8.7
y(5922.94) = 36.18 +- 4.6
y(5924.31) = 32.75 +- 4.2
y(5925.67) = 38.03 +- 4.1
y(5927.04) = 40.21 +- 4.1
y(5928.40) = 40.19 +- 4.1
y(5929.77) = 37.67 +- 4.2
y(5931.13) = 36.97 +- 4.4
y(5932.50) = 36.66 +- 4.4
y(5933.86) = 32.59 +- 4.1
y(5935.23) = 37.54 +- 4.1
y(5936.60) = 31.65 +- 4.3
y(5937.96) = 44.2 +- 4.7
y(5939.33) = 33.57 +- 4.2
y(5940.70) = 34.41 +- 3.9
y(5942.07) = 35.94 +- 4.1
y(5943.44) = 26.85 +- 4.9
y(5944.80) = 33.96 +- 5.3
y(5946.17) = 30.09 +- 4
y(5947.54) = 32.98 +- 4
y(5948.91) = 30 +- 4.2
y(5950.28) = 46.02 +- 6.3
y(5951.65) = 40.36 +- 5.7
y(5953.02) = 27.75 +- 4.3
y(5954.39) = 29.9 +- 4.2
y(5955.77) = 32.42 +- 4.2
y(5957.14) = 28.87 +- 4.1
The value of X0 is 2.1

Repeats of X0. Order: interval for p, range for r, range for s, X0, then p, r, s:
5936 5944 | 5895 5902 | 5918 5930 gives 0.5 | 0.3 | 1.9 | 1.5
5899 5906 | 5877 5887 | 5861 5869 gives 0.2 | 0.1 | 1.3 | 0.5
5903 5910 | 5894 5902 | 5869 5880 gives 0.3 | 0.1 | 4.2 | 4.9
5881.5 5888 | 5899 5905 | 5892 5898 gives 7.2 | 1.4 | 0.1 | 3.8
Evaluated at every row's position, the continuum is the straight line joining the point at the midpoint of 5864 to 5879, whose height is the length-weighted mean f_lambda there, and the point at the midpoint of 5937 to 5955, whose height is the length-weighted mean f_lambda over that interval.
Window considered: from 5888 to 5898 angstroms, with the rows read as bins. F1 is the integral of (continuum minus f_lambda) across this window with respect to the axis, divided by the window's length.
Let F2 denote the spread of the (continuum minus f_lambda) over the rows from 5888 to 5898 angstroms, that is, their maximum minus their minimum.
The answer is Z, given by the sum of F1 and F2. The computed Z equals 28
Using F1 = 0.7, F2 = 27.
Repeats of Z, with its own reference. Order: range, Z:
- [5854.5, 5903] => 40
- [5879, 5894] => 29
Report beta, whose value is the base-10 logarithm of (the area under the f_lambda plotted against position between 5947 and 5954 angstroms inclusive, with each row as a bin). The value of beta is 2.39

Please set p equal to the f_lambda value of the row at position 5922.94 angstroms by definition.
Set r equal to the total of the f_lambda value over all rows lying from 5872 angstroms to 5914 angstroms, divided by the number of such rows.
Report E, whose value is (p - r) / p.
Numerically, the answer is 0.05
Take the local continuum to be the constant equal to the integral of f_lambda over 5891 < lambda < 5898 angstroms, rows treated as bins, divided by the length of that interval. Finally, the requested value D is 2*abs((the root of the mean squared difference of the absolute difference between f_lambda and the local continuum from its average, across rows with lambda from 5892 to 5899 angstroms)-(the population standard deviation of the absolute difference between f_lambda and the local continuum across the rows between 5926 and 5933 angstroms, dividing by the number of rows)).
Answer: 10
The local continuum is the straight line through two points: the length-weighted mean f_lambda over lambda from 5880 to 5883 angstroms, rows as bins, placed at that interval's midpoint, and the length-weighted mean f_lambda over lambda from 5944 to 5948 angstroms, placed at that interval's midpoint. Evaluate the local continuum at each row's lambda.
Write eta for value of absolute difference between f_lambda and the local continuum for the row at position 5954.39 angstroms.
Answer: 1.9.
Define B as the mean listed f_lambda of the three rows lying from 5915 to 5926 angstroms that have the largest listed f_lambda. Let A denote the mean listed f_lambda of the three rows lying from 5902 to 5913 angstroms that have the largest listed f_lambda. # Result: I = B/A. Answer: 1.08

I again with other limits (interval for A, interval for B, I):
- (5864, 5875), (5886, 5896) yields 1.02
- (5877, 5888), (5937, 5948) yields 1.02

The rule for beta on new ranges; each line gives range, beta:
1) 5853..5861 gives 2.40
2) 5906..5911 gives 2.24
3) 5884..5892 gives 2.35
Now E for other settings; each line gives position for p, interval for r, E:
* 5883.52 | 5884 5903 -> 0.06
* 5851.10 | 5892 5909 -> 0.17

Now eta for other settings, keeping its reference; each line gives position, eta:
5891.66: 0.5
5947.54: 0.9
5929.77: 4.7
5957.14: 2.8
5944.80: 1.7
